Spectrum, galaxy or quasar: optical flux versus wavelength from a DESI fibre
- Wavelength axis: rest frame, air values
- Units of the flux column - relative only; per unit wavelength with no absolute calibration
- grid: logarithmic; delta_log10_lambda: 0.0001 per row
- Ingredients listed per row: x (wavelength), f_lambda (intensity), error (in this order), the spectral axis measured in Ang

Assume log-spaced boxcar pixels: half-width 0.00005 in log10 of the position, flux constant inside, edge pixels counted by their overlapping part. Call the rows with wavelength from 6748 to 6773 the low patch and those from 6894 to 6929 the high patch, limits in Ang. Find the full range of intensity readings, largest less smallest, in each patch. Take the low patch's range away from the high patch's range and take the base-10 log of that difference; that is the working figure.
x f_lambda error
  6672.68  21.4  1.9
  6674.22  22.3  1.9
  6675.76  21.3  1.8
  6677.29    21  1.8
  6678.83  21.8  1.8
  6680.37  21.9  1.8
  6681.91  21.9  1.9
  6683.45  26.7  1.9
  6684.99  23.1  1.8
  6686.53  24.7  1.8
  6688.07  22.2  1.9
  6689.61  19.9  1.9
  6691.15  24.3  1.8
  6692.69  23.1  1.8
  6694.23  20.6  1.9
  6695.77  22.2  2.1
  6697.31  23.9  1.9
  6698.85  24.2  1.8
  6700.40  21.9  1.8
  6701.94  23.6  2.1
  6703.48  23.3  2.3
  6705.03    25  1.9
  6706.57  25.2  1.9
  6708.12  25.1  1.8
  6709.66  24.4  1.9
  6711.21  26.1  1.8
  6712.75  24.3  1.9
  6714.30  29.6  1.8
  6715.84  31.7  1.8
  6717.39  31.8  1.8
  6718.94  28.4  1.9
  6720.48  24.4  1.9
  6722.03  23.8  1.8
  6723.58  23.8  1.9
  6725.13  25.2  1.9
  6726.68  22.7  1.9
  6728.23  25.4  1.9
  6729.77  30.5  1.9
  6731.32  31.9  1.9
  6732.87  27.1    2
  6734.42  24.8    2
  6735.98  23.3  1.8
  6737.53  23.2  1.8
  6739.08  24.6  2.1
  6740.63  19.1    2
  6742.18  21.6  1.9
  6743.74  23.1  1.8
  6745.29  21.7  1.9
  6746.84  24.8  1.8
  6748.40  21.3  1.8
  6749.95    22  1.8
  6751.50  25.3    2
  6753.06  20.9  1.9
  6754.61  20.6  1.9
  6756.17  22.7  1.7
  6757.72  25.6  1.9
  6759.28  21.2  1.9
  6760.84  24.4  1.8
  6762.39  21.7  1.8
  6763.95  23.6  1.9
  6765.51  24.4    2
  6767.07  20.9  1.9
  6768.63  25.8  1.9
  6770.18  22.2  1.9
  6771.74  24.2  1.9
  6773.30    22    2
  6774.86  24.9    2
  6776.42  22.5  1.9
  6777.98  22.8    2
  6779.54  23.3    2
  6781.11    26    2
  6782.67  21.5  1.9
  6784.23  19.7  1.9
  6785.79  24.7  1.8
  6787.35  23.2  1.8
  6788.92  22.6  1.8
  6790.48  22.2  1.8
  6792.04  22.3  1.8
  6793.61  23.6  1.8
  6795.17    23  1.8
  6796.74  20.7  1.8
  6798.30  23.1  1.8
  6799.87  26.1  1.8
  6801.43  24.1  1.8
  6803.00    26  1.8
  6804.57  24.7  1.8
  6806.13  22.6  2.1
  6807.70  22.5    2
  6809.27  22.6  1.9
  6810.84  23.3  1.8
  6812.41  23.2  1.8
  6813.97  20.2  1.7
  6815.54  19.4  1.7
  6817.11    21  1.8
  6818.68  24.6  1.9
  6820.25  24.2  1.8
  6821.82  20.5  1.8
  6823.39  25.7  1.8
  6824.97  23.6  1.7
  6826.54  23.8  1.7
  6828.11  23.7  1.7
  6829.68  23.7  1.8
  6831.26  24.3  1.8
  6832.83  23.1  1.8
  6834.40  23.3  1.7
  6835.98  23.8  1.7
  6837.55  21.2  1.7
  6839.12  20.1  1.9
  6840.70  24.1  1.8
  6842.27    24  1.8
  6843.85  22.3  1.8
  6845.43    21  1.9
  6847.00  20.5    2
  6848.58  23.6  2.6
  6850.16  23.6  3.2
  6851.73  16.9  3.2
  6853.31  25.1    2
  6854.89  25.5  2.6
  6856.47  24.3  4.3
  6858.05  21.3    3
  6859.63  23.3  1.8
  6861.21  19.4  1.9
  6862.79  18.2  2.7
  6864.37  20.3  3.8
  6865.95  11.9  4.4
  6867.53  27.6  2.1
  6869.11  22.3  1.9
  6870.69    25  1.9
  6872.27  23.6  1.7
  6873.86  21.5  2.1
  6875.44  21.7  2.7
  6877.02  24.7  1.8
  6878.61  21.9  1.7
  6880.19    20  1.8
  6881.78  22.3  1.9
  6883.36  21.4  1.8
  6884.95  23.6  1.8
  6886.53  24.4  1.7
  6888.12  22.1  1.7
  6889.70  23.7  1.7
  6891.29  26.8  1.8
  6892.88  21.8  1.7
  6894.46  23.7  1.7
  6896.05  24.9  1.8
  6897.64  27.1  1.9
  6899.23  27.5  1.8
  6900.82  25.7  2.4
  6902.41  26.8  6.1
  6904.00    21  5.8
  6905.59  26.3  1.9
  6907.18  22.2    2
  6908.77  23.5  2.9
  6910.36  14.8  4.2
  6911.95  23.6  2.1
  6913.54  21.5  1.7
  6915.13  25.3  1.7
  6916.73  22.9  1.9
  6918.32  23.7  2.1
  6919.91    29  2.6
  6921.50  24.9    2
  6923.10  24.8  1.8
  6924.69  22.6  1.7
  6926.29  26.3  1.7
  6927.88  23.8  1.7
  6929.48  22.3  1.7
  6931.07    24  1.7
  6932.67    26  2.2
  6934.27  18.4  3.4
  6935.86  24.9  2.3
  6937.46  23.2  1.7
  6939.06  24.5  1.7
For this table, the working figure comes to 1.0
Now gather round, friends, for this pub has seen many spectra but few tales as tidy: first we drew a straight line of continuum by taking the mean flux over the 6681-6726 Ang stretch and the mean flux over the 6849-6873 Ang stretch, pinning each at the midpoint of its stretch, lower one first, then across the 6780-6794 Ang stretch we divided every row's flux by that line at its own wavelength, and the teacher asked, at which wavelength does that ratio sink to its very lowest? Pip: 6784.23 Ang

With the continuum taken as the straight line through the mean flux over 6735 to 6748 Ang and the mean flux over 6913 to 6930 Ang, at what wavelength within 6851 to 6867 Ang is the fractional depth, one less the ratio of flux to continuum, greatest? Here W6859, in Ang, 6865.95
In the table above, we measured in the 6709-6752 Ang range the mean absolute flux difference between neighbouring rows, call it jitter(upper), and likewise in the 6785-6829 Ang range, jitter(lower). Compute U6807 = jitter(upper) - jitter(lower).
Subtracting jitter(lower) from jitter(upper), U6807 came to 0.8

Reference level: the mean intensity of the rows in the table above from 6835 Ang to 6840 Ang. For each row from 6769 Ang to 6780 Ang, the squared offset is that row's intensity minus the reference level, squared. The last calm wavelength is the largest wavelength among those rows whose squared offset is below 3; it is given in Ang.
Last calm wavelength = 6779.54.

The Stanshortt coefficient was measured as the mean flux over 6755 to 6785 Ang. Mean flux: 23.1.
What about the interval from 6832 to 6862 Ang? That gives 22.4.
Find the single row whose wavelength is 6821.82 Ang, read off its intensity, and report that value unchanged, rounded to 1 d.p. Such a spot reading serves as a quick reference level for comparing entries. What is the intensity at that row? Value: 20.5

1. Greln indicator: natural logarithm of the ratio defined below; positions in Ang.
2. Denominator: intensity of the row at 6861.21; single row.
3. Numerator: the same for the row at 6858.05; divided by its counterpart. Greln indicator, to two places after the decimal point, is 0.09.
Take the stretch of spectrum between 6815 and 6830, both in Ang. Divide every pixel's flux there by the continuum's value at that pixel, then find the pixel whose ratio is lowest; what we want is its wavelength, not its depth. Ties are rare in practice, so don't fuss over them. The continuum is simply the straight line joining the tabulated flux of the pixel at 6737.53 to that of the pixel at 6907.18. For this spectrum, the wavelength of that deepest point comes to 6815.54 Ang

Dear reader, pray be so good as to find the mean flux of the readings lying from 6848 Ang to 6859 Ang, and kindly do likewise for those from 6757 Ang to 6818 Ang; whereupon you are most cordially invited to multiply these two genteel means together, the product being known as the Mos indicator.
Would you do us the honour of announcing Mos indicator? 527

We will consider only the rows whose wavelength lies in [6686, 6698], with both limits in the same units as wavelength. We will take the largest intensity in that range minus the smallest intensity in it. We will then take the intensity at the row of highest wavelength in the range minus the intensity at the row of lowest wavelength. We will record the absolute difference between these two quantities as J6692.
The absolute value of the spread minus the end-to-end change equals 6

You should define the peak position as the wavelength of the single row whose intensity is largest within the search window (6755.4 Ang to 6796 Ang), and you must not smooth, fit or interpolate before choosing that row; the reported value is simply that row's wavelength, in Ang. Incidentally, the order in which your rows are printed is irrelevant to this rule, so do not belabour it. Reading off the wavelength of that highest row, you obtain 6781.11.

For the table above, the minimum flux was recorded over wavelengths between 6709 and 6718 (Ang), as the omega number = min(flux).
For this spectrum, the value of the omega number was 24.3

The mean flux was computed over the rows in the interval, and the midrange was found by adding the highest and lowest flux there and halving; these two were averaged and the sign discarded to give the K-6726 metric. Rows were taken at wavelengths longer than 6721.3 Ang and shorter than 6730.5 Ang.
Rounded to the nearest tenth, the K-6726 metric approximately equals 25.9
